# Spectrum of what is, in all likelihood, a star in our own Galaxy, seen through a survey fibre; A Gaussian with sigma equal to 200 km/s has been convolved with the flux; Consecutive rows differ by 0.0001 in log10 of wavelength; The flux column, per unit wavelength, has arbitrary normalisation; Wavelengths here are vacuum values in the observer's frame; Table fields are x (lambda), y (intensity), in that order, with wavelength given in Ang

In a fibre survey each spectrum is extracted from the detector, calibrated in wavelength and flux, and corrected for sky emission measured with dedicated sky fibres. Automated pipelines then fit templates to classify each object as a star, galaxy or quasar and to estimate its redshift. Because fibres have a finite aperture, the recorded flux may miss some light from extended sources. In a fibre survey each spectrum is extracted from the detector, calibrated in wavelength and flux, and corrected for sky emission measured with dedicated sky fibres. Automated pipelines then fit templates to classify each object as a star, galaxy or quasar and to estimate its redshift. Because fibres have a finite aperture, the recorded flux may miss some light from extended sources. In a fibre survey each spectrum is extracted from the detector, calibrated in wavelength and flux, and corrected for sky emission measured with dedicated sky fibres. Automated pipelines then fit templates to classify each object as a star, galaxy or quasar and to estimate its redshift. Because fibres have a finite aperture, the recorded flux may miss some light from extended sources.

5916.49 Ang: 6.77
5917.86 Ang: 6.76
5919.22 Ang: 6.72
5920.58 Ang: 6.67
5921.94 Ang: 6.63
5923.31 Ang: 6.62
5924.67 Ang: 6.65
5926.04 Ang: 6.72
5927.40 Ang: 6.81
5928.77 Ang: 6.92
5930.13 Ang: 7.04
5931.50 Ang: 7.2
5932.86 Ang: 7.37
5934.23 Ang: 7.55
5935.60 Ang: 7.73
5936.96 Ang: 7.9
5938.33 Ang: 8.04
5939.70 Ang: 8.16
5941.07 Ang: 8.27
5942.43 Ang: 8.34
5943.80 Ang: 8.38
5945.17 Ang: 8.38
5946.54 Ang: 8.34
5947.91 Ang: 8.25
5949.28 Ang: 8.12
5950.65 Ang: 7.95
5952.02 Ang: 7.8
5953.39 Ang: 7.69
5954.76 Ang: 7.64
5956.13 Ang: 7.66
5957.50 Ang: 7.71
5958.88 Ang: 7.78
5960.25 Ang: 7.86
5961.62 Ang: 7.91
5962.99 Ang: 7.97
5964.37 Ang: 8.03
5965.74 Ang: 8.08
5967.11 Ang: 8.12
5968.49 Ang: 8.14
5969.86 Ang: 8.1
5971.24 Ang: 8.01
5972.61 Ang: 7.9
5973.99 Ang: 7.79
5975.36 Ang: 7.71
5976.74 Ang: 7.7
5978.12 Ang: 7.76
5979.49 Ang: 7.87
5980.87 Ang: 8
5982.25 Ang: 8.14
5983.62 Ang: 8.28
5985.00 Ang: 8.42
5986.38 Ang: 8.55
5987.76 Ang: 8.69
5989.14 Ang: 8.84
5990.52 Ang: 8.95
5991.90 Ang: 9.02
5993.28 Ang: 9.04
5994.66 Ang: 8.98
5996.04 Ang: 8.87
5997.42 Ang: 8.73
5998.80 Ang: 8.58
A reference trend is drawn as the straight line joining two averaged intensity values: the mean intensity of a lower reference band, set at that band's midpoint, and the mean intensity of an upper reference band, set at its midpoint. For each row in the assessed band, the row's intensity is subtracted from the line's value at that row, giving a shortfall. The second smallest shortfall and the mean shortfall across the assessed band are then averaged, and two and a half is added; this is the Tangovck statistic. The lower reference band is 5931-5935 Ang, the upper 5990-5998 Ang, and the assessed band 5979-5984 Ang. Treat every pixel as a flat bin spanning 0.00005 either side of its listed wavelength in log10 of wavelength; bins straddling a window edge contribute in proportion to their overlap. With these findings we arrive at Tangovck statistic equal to 3.02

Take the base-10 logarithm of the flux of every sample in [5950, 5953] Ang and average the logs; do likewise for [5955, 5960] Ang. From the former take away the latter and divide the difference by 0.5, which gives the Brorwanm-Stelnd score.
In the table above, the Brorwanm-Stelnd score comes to 0.02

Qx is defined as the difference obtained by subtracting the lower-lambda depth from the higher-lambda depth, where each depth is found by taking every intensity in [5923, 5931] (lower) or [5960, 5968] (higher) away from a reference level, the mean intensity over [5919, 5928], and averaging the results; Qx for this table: -1.20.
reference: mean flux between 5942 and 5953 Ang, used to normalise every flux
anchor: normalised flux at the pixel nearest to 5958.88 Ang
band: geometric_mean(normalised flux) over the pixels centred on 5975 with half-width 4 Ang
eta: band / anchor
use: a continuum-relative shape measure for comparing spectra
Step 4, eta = 1.00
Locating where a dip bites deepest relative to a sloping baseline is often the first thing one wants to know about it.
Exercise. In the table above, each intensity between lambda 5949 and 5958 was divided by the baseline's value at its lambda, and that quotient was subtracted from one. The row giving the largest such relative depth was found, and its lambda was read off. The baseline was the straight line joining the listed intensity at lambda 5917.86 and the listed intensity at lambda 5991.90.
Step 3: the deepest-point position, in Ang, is 5956.13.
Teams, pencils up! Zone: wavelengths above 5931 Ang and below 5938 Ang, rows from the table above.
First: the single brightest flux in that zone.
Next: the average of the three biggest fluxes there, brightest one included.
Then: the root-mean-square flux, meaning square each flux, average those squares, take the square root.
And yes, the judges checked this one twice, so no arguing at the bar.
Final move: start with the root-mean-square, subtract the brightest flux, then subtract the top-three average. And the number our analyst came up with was -8.07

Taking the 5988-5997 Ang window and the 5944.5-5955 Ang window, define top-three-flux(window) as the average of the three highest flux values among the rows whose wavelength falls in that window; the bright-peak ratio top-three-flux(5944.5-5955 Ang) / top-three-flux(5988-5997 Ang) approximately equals 0.923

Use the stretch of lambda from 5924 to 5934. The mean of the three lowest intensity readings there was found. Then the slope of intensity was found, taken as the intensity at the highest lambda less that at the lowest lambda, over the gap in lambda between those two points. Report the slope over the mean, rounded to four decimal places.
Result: 0.0131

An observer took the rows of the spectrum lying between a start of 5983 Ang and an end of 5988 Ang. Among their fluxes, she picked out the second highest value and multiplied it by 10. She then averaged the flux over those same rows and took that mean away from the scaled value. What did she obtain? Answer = 77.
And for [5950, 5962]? 71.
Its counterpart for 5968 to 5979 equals 73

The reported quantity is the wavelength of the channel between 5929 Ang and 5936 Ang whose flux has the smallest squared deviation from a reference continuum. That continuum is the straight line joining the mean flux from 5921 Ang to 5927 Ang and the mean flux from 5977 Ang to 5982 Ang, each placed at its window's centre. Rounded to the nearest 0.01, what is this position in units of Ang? 5930.13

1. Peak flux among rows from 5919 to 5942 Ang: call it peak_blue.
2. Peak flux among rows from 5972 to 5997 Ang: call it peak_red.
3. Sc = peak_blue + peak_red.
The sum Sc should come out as 17.3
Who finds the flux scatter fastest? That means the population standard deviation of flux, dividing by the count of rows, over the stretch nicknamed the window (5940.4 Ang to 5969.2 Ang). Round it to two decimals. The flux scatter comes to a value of 0.24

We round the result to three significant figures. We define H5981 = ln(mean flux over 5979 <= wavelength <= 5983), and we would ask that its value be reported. 2.08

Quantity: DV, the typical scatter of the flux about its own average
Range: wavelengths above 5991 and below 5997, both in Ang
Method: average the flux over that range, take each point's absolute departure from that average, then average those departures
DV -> 0.05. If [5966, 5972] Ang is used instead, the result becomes 0.04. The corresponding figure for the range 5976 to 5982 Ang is 0.10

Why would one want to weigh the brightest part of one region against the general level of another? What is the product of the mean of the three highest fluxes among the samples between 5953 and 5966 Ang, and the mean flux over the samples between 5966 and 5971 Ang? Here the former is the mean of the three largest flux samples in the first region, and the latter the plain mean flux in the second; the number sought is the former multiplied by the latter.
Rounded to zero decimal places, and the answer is 65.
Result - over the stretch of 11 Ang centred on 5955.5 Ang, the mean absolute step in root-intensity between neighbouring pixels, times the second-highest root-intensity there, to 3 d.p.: 0.038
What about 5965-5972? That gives 0.024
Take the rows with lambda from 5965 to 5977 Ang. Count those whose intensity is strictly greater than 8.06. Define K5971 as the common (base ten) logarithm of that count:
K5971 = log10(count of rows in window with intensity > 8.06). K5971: 0.6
